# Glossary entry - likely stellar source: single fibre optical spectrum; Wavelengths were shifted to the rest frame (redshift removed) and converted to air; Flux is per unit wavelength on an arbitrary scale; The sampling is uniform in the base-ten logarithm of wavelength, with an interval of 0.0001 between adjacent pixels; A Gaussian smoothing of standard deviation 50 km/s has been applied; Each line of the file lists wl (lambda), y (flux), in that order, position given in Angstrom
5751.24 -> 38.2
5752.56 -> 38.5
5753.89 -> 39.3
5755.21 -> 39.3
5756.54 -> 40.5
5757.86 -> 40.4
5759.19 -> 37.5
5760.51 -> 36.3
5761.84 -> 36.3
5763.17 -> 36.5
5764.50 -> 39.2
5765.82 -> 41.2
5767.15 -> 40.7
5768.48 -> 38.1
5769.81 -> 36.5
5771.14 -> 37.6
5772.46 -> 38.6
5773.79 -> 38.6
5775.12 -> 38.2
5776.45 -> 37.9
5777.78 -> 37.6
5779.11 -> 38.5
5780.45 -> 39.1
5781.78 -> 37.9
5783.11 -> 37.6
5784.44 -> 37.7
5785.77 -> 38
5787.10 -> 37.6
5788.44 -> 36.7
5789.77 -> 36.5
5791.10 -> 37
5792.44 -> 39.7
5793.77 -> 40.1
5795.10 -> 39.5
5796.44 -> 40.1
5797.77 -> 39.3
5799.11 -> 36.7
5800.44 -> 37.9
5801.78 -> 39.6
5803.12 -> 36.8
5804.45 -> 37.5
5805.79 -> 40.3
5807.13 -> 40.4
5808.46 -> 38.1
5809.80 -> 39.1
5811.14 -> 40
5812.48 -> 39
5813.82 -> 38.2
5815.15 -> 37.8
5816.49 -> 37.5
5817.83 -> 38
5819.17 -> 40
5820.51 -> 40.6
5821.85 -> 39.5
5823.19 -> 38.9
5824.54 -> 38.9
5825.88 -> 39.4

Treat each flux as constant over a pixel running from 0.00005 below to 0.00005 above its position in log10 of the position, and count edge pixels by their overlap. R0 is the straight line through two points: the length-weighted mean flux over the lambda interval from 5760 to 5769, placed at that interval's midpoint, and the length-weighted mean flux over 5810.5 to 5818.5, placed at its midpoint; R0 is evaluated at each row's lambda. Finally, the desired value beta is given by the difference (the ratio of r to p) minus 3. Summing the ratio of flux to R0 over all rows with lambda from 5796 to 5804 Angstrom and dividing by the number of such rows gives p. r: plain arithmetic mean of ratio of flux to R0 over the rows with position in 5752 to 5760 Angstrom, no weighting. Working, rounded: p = 1.00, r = 1.02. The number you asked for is -1.98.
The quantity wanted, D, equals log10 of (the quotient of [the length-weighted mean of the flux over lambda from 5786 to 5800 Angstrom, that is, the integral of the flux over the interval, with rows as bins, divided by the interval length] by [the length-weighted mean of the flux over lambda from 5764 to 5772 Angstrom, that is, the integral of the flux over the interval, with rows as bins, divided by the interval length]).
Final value -0.0068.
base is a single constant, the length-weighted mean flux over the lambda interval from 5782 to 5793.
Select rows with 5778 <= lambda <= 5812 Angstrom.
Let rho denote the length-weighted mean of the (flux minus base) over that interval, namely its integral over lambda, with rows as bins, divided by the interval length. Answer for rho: 0.9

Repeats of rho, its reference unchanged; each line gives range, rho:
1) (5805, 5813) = 1.9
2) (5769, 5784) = 0.4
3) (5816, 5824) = 1.5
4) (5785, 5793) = 0.0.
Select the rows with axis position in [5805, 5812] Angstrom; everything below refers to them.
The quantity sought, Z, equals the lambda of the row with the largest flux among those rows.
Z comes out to 5807.13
